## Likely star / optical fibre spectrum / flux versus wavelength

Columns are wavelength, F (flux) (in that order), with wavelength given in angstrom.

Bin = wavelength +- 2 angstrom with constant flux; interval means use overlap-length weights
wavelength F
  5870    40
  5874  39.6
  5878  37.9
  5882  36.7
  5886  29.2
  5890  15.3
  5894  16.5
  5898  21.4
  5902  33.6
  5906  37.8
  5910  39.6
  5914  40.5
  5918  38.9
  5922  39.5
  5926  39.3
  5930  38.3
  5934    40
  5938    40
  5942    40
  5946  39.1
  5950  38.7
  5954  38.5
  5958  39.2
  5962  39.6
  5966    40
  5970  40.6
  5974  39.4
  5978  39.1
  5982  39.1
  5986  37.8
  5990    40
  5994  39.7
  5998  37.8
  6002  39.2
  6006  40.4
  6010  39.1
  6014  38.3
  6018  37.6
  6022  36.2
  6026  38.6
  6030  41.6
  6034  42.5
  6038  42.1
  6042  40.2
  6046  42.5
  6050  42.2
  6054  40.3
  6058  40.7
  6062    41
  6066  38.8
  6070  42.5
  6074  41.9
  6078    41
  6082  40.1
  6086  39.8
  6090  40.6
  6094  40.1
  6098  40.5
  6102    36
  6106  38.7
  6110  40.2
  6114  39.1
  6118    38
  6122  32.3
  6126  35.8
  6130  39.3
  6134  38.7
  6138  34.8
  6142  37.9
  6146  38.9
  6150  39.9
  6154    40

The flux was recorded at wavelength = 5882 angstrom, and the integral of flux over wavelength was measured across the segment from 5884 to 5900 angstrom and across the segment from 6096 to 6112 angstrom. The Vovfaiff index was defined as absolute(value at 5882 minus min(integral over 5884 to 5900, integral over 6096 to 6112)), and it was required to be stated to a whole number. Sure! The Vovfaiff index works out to 293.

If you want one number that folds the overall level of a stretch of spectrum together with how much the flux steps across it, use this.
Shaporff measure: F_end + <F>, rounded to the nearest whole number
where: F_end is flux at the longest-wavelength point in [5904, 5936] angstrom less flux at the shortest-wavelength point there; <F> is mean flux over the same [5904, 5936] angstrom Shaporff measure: 41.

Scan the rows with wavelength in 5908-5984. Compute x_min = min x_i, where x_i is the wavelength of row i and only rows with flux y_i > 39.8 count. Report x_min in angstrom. 5914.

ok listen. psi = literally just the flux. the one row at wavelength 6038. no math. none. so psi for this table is 42.1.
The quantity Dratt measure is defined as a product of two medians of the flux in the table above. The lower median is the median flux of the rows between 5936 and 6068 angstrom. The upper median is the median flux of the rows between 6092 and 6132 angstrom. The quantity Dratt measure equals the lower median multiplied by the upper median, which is 1540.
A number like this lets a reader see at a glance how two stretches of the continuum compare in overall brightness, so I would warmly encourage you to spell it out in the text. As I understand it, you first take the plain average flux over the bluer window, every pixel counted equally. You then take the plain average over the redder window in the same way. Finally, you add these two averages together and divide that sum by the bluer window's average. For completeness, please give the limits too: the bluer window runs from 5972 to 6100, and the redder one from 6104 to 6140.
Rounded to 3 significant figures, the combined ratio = 1.94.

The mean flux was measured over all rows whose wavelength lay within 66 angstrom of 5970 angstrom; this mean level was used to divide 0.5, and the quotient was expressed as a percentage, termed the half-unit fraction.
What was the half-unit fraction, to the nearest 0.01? 1.27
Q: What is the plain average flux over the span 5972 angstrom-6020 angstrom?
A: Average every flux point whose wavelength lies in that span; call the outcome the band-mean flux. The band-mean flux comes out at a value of 39.0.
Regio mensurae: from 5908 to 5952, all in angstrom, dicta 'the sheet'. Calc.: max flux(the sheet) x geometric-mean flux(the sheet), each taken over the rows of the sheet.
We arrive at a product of 1597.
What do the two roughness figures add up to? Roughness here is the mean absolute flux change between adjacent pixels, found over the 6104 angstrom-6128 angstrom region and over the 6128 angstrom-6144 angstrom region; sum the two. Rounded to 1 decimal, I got 5.1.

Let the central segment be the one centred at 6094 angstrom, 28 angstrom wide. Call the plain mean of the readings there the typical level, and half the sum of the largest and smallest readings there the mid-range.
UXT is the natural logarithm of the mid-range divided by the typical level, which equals -0.03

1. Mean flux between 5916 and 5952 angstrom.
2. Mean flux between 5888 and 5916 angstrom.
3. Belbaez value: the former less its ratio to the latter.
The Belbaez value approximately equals 38.0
